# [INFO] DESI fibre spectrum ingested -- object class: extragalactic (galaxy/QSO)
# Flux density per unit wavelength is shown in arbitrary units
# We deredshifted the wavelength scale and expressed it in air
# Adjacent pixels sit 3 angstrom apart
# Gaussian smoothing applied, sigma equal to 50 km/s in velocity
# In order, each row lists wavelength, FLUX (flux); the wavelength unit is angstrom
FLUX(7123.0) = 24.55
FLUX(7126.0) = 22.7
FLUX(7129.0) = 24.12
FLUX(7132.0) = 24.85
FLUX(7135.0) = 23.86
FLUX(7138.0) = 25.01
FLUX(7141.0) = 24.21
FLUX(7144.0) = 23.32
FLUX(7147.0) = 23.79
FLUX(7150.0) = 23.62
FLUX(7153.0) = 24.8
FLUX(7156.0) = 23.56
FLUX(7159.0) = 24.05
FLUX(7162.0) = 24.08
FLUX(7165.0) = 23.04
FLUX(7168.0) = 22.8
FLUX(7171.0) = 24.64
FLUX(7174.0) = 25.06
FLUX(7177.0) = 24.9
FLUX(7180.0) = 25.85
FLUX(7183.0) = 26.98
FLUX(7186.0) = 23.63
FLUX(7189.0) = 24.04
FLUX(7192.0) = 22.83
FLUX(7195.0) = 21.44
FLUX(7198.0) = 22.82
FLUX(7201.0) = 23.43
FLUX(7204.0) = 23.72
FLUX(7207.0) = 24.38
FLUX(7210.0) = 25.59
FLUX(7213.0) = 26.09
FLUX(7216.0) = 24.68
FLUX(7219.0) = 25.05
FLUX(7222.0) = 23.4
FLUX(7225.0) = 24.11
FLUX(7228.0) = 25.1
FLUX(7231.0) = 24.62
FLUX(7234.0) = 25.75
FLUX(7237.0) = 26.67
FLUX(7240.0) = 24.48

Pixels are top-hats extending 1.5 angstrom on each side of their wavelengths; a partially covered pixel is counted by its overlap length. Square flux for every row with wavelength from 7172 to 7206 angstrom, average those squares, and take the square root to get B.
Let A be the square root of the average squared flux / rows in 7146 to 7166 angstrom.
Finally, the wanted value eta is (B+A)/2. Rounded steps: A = 23.9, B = 24.1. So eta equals 24.0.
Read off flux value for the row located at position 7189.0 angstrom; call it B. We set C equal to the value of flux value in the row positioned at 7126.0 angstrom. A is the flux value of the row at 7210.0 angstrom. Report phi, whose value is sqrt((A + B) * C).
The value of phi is 33.6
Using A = 25.59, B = 24.04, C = 22.7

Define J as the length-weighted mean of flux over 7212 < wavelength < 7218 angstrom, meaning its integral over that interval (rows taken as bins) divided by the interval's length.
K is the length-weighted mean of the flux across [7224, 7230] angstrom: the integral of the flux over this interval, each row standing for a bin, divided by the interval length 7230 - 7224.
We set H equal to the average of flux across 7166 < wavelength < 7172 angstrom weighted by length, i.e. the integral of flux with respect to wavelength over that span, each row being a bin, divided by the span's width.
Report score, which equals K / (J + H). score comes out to 0.504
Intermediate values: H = 23.6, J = 25.3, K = 24.6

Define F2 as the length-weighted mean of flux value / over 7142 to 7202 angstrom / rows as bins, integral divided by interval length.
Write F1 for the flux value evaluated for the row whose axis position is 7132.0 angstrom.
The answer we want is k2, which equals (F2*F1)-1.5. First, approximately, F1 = 24.85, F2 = 23.9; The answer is 593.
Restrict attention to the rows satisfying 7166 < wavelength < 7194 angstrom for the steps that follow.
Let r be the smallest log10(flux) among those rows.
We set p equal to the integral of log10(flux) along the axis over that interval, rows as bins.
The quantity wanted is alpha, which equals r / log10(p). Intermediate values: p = 38.9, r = 1.358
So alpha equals 0.854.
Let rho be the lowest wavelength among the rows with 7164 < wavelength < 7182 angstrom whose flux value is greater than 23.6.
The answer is 7171.0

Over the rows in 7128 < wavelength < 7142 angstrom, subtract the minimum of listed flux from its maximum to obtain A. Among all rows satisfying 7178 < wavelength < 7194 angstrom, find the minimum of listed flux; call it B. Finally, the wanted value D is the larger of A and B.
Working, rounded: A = 1.15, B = 22.83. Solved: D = 22.8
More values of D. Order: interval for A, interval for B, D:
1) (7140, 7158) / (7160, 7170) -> 22.8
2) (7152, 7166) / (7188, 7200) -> 21.4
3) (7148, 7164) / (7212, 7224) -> 23.4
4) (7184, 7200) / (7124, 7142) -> 22.7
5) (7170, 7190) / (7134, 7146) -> 23.3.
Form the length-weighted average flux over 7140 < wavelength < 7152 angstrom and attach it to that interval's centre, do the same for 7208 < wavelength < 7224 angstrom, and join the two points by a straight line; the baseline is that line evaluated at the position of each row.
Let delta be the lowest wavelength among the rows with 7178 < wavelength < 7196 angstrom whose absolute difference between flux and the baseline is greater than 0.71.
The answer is 7180.0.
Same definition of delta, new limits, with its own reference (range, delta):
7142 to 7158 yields 7153.0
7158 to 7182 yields 7165.0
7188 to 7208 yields 7192.0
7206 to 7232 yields 7210.0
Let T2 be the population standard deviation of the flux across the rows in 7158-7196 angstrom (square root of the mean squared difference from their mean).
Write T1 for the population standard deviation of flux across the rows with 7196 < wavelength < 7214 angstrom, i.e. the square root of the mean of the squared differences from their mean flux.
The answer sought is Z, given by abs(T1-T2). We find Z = 0.22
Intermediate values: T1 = 1.17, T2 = 1.4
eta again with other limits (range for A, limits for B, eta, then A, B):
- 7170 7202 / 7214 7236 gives 24.4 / 24.2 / 24.7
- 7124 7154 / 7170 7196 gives 24.2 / 24.0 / 24.4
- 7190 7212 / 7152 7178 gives 23.8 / 23.5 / 24.1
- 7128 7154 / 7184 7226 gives 24.1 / 24.2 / 24.0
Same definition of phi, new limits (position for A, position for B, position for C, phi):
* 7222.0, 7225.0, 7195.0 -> 31.9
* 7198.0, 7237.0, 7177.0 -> 35.1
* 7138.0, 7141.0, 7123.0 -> 34.8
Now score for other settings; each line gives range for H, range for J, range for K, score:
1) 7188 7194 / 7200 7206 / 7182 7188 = 0.535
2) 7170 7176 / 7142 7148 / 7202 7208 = 0.495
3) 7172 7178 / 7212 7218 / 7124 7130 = 0.467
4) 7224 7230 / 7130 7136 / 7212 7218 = 0.516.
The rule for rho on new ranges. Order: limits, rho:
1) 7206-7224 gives 7207.0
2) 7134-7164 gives 7135.0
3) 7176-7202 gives 7177.0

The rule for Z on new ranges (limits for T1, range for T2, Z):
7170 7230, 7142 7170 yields 0.69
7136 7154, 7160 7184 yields 0.68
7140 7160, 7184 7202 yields 0.37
